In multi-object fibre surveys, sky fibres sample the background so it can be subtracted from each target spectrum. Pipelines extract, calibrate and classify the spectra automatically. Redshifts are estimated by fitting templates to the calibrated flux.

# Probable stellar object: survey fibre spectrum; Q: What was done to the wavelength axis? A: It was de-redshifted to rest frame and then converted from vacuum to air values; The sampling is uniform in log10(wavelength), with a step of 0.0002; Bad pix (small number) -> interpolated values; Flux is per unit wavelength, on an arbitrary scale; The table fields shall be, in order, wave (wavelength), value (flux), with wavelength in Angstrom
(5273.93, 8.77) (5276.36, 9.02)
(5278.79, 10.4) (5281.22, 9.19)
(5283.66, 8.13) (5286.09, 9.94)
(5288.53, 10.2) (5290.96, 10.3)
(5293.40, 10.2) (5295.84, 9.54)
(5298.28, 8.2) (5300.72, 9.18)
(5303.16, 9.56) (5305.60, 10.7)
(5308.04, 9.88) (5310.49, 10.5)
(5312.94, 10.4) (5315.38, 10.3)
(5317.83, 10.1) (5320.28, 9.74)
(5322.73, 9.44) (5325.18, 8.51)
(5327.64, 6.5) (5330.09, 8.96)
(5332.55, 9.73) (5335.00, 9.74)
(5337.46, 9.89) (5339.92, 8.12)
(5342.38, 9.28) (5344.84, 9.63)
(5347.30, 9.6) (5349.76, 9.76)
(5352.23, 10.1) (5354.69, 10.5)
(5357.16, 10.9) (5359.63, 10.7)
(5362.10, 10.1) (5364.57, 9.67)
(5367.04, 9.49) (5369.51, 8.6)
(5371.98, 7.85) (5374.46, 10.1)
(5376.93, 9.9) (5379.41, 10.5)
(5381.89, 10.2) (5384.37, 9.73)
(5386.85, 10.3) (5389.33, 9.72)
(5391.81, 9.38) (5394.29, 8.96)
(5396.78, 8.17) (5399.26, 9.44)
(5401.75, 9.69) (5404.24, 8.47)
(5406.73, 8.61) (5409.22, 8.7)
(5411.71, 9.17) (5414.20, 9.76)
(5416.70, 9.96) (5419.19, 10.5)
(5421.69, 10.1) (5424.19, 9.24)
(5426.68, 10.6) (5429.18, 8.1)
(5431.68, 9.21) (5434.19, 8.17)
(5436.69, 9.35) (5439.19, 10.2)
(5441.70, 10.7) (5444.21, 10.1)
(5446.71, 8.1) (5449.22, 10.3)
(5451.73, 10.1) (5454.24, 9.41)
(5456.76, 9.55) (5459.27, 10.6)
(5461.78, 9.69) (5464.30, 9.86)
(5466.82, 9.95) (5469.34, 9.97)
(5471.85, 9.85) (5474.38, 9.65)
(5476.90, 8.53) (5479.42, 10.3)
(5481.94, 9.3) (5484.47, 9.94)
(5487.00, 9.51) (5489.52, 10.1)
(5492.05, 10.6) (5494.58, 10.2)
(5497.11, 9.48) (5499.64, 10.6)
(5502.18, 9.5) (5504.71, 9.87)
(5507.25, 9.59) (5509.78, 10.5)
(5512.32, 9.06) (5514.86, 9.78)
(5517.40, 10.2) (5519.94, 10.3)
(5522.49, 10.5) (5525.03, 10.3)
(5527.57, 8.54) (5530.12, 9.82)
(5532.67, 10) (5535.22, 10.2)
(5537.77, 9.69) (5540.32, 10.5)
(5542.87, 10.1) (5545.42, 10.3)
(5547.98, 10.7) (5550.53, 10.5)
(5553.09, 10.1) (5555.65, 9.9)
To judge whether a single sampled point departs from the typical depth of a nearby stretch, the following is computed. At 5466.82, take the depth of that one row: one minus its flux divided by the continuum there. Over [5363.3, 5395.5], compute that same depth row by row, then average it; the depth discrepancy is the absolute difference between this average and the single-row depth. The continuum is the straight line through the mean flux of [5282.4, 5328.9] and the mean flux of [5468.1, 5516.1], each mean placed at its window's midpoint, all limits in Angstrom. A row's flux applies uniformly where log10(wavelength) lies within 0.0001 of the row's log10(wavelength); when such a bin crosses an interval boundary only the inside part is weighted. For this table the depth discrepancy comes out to 0.026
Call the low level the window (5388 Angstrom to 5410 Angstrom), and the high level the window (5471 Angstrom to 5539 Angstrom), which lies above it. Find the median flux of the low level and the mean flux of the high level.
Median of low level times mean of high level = 88.2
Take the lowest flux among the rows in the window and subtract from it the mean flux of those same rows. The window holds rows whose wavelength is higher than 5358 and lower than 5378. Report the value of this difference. -1.7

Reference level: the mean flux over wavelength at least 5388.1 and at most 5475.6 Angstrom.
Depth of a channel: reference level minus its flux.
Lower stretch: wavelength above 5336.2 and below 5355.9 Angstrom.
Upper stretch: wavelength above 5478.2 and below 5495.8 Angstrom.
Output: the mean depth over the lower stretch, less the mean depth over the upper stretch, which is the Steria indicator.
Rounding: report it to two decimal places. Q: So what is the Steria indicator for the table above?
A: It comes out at 0.38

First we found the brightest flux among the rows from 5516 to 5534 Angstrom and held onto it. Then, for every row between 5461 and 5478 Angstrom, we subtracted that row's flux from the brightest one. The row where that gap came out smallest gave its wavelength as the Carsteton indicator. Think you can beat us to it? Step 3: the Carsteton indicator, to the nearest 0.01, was 5469.34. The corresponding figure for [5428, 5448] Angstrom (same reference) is 5441.70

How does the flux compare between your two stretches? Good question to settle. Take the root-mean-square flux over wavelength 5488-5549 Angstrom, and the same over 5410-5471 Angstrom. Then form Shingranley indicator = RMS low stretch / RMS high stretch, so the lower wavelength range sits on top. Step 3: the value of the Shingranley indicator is 0.97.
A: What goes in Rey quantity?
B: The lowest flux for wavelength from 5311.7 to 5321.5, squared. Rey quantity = 95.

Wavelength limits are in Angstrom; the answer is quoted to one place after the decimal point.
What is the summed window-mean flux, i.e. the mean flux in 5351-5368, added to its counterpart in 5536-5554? 20.5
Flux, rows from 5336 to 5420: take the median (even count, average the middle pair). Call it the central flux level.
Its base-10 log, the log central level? 0.987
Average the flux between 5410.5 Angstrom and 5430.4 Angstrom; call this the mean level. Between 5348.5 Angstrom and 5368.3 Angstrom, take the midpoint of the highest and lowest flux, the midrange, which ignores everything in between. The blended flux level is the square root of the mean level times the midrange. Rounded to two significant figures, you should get 9.9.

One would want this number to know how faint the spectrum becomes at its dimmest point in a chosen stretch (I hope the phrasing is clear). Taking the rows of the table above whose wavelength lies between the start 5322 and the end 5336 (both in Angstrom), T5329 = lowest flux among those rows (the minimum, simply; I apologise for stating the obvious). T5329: 6.5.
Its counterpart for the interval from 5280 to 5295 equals 8.13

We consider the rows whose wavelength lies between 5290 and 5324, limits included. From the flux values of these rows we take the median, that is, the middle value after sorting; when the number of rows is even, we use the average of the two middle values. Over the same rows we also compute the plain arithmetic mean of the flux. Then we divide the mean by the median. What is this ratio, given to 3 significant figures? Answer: 0.987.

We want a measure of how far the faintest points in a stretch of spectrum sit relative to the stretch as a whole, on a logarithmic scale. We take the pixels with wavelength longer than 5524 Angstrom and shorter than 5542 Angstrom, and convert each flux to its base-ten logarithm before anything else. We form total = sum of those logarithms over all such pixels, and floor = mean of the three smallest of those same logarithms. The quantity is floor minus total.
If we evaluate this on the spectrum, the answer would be -5.983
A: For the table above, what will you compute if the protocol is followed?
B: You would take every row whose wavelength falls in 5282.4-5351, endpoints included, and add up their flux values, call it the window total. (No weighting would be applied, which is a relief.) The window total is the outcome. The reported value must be 266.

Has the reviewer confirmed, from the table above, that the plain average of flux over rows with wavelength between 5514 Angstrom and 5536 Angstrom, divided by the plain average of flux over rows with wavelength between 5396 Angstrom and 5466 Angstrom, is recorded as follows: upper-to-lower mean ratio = 1.05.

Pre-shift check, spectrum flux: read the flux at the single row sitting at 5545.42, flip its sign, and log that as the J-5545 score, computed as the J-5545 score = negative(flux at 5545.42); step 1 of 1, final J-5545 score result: -10.3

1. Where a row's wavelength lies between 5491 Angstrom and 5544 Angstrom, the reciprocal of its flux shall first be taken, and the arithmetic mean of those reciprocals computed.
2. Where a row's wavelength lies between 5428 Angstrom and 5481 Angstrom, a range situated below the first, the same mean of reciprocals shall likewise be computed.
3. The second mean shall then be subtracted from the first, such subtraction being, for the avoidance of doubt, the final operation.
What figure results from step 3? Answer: -0.0042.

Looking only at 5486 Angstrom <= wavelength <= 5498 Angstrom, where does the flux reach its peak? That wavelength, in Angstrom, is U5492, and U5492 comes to 5492.05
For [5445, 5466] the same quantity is 5459.27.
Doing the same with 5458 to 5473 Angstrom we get 5459.27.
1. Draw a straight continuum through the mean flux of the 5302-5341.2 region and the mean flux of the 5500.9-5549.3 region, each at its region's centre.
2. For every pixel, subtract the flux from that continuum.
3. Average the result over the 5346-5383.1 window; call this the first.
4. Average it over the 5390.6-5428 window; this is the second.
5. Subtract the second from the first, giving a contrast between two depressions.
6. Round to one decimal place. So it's -0.6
